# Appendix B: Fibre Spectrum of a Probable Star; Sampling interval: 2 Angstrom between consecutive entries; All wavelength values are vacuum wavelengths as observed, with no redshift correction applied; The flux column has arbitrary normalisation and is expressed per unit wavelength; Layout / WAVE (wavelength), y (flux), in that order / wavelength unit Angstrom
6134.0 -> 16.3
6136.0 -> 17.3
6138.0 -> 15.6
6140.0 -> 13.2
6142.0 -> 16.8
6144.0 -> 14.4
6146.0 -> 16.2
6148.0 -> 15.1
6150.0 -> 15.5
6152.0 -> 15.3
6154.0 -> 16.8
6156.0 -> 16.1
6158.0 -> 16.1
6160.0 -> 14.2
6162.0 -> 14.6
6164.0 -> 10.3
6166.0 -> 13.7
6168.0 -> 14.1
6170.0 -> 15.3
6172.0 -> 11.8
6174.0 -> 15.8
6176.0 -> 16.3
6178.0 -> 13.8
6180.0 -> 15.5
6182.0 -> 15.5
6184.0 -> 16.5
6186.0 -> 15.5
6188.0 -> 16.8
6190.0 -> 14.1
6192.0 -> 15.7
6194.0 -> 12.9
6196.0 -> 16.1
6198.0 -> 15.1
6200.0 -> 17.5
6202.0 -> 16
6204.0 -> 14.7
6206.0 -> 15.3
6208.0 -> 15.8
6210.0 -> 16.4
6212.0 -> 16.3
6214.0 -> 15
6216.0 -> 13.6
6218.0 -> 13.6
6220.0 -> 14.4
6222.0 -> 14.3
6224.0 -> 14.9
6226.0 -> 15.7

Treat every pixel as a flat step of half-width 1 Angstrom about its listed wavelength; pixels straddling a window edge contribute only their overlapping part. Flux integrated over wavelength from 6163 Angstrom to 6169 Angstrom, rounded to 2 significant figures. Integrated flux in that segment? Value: 76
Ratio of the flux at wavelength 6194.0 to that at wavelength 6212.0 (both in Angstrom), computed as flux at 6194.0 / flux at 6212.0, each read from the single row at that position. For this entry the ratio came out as 0.79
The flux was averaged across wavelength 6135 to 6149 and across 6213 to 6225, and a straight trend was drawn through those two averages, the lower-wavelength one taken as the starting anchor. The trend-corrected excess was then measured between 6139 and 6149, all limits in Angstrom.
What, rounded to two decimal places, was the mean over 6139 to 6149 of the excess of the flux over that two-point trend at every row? -0.34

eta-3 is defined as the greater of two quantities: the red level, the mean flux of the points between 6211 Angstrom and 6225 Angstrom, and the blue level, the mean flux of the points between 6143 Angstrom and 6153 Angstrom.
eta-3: 15.3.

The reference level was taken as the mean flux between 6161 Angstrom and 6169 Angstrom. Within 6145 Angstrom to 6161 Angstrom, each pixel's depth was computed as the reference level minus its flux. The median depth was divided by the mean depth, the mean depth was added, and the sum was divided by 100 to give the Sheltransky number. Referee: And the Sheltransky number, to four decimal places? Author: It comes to -0.0143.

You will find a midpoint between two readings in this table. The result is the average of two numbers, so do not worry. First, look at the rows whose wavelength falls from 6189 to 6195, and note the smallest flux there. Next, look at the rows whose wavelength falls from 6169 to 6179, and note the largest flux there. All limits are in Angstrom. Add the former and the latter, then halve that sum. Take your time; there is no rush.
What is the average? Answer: 14.6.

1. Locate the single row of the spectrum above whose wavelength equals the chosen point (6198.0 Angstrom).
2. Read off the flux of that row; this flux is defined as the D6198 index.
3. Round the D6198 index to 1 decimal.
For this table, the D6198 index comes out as 15.1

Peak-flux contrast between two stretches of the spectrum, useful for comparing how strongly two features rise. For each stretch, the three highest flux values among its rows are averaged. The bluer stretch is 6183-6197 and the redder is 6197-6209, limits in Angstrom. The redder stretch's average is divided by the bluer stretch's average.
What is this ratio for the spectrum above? 1.00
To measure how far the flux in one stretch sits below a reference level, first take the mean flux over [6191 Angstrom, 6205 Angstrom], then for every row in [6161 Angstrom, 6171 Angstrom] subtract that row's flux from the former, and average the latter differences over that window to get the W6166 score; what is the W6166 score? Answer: 1.83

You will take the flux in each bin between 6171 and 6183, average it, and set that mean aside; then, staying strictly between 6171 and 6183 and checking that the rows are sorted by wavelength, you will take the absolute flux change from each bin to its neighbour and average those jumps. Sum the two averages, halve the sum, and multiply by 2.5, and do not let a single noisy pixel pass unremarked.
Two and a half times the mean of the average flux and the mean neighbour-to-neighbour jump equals 20.7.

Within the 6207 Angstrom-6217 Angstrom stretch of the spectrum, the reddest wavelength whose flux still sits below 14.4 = 6216.0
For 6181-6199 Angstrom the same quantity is 6194.0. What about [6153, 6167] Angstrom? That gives 6166.0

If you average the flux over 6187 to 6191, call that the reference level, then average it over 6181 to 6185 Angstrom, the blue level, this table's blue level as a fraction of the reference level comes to 1.04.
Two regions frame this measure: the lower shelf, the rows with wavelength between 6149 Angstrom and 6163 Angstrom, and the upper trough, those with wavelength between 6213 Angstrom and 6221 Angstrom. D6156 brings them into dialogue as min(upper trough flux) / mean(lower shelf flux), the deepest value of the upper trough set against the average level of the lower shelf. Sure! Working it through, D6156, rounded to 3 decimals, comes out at 0.877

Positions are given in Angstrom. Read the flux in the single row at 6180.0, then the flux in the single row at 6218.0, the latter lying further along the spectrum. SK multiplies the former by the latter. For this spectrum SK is 211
